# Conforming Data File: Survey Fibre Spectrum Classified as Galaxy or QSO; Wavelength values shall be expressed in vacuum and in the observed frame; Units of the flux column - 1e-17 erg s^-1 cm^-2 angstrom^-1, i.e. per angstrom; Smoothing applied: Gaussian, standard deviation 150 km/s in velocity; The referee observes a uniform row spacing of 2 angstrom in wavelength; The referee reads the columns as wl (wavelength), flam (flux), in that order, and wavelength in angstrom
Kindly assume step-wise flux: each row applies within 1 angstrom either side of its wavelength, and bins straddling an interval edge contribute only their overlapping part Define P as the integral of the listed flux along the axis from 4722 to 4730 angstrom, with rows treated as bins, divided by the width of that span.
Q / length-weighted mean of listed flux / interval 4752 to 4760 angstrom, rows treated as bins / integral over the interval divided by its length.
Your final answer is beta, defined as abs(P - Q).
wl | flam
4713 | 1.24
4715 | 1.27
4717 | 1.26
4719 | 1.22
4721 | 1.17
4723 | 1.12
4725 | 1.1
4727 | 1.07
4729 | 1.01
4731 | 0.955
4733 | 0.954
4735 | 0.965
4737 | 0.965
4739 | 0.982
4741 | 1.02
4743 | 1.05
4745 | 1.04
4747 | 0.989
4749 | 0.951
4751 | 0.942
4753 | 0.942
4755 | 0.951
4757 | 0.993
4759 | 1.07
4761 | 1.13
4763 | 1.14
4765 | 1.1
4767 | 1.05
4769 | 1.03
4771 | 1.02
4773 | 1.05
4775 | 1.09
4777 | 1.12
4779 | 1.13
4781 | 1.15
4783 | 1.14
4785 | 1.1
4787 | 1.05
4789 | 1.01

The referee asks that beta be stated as 0.09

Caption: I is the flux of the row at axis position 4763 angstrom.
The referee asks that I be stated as 1.14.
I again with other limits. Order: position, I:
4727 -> 1.07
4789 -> 1.01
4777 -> 1.12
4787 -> 1.05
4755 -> 0.951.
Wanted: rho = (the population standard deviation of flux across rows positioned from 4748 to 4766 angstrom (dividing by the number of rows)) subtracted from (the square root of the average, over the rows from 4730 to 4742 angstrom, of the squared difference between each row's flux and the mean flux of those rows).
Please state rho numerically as -0.06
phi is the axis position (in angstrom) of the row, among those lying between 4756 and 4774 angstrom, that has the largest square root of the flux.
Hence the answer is 4763 angstrom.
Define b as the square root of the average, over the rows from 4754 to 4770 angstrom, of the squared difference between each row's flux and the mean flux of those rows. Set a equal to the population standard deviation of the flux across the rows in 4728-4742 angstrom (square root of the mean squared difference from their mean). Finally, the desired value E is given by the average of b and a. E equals 0.043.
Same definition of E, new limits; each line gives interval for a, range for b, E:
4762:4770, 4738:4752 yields 0.041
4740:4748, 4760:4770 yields 0.033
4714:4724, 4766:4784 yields 0.052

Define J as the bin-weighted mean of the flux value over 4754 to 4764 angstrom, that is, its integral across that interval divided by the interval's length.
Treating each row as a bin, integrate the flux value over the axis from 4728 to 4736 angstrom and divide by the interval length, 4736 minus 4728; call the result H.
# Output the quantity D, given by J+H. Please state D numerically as 2.03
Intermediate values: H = 0.97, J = 1.06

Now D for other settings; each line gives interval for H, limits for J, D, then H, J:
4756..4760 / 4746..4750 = 2.00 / 1.03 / 0.97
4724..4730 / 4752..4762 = 2.08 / 1.06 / 1.02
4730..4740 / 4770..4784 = 2.06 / 0.96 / 1.10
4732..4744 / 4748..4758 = 1.95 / 0.99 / 0.96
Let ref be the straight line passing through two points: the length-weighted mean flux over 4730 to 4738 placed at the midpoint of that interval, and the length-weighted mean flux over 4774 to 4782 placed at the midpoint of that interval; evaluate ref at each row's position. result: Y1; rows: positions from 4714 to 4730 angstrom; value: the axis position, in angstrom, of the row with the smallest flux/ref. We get 4729 angstrom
